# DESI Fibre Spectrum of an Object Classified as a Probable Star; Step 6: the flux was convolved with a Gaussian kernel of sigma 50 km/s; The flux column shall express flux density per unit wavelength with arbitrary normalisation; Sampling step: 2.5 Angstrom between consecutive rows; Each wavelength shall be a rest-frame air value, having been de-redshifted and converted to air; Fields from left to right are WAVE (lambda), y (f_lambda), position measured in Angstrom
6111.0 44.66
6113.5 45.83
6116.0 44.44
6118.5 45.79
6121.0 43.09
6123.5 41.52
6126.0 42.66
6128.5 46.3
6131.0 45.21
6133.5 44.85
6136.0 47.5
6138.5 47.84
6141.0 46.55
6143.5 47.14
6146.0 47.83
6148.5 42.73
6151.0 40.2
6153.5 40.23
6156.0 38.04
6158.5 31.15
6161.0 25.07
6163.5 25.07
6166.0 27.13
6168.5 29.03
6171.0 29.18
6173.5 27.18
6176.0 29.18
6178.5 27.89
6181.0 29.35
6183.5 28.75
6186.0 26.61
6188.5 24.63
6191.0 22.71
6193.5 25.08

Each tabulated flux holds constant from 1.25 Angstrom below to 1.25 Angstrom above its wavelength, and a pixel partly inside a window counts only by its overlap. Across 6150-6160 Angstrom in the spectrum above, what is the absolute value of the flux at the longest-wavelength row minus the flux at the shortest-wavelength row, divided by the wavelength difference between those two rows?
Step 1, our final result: 1.21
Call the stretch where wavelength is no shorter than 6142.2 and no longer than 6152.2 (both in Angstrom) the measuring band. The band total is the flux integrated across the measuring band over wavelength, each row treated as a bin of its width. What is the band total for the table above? 445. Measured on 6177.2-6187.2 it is 282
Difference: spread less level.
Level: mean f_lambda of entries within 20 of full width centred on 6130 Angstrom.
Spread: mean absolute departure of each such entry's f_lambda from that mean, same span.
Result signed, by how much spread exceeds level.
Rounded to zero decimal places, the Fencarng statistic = -43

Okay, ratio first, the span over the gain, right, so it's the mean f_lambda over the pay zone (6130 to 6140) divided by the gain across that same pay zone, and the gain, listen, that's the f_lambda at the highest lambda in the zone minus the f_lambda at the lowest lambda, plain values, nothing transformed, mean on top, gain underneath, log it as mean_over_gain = 18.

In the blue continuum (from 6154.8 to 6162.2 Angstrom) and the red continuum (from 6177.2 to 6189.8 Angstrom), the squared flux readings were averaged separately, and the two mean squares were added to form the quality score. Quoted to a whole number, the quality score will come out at 1771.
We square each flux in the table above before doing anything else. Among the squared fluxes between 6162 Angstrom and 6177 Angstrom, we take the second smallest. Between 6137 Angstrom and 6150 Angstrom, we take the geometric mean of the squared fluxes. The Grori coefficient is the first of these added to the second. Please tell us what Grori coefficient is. 2887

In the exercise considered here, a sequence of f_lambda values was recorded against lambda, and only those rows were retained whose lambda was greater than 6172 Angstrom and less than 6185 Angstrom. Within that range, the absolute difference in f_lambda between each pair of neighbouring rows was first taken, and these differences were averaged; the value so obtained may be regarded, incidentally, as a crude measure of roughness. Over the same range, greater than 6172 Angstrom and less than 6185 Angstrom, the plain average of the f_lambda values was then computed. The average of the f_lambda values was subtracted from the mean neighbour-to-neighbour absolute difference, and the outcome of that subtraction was -27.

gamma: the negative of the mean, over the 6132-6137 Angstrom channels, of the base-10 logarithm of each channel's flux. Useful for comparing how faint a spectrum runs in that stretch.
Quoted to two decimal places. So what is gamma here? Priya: -1.66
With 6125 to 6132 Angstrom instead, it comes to -1.65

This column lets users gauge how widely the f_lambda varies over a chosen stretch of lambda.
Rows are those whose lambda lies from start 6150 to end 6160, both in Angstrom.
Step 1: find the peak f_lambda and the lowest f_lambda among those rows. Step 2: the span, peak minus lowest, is 9.1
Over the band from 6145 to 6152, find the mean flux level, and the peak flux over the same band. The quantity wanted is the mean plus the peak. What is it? 91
